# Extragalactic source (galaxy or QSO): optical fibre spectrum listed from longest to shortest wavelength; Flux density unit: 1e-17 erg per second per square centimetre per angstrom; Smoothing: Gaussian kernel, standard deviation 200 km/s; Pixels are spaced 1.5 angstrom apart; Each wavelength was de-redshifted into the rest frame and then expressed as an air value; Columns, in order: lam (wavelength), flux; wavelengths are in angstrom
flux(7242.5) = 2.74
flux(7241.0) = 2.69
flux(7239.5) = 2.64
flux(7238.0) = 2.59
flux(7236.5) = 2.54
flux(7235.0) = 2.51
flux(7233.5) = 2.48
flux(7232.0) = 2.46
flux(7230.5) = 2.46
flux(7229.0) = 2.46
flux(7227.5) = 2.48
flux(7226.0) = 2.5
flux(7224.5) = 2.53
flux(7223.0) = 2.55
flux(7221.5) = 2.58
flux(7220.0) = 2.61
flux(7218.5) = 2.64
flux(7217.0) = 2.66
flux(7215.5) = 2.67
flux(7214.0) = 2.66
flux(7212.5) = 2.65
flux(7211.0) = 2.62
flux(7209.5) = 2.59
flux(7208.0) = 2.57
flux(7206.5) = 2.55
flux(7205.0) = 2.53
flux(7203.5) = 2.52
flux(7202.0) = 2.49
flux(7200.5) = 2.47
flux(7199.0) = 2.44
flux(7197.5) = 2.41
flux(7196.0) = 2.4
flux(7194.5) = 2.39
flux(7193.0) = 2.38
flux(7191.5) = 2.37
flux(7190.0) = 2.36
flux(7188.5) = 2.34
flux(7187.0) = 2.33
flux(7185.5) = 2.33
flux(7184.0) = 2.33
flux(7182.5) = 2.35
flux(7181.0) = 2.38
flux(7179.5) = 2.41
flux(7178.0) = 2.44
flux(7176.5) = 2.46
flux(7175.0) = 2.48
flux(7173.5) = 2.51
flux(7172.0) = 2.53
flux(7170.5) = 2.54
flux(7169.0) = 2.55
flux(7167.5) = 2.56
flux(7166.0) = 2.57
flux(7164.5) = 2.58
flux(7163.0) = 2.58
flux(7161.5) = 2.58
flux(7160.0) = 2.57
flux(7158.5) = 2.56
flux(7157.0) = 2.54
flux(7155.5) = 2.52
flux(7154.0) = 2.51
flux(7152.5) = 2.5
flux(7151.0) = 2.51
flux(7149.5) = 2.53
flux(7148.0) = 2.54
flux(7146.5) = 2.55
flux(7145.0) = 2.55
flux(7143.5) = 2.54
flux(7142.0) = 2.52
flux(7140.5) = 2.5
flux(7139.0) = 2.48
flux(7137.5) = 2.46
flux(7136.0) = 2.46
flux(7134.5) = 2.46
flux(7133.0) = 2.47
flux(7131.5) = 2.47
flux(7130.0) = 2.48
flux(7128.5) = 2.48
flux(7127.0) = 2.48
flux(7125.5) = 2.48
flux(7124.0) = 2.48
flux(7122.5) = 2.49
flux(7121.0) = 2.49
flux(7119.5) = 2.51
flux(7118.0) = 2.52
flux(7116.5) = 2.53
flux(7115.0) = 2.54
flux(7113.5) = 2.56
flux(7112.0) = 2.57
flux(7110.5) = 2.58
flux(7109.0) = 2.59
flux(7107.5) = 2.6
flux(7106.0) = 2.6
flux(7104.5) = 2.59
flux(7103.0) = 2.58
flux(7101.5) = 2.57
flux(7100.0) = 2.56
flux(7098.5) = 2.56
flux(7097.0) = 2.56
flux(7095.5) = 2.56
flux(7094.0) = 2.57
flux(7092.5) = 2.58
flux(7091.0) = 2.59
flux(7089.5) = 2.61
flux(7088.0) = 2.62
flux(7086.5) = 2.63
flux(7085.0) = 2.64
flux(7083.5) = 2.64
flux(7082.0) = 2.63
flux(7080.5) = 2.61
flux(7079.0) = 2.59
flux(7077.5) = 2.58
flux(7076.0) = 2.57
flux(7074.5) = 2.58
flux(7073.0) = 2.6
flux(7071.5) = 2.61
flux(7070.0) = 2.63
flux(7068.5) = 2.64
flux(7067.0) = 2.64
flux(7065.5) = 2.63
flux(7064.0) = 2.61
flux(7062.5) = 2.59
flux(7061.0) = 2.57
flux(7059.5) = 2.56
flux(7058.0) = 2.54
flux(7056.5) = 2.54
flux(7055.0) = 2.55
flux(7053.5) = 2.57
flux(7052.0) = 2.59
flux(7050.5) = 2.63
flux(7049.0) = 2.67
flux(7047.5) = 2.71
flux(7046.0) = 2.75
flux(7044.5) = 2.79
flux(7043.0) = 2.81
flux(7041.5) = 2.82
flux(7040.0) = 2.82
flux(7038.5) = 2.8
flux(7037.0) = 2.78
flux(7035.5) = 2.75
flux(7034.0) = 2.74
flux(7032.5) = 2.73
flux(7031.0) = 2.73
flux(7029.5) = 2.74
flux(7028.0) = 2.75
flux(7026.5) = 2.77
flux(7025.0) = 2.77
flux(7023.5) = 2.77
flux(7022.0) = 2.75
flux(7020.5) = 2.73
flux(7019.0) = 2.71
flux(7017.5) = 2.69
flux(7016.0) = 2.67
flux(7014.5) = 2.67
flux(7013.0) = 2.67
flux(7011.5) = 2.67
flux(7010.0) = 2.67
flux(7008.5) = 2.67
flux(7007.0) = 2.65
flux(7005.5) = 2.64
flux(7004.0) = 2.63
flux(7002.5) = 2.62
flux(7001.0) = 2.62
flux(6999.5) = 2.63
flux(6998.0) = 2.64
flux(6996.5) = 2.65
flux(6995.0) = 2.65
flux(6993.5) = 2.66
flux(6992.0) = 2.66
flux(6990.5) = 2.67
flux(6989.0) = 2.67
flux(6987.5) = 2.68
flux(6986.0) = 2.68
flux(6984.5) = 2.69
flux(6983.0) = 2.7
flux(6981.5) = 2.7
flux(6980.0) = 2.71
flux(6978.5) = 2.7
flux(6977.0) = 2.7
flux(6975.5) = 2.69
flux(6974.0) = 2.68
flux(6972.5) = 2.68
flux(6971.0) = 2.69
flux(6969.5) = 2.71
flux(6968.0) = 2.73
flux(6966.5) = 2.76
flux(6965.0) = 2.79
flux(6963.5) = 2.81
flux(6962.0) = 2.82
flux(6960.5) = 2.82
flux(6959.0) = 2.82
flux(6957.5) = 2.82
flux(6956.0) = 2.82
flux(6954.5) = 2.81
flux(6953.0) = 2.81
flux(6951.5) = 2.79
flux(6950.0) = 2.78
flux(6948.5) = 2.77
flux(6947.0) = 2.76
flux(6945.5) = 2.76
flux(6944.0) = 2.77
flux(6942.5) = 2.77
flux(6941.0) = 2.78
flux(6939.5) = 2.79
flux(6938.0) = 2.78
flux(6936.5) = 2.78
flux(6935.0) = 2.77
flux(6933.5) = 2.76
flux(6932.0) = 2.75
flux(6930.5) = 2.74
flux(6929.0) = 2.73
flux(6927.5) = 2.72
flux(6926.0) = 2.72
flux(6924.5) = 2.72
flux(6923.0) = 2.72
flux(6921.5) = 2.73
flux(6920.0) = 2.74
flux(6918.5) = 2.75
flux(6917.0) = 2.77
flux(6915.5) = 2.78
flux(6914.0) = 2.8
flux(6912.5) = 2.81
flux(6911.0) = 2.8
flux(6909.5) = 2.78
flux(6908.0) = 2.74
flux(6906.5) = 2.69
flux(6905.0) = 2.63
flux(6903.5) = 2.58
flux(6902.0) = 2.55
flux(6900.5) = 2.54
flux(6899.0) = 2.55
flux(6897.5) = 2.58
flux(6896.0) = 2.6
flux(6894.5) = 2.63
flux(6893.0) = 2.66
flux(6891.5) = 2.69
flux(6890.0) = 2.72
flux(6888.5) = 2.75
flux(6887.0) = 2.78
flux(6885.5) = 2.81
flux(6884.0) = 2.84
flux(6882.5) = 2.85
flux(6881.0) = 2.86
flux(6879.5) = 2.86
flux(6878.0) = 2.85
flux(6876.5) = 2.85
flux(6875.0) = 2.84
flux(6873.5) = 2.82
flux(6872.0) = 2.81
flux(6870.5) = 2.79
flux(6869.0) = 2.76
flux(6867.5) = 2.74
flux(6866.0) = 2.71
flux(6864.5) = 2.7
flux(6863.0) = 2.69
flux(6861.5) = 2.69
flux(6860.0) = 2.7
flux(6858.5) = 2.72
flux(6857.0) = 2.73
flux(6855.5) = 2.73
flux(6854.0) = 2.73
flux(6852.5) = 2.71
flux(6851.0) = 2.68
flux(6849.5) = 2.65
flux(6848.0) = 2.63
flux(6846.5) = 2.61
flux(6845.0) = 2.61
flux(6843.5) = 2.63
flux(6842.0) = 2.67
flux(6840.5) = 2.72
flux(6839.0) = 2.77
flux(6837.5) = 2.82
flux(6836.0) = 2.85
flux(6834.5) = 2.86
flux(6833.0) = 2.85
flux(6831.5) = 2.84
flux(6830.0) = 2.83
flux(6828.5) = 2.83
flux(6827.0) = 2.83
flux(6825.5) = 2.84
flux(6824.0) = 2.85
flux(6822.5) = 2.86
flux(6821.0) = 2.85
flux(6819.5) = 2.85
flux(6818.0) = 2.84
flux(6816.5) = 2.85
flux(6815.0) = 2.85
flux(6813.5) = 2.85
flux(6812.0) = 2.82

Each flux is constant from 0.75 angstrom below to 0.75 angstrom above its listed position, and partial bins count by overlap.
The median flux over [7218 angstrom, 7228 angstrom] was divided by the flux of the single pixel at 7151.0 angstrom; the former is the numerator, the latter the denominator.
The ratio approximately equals 1.02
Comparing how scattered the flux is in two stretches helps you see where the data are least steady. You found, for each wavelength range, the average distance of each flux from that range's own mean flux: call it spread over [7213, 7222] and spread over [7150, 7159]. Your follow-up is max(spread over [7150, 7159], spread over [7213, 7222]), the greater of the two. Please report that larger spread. 0.0278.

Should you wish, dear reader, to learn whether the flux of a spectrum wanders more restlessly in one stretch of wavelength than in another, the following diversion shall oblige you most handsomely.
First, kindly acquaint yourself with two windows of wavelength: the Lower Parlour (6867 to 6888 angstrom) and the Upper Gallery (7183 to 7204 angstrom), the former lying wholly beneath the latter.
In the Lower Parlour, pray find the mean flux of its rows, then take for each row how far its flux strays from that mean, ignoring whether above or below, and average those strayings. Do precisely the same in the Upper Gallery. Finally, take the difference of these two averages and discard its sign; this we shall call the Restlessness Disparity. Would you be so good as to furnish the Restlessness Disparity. 0.0180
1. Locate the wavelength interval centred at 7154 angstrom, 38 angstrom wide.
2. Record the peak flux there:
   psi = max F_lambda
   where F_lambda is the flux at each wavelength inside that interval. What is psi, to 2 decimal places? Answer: 2.58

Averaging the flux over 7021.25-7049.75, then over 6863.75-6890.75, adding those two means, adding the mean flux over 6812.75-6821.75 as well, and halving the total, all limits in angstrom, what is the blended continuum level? 4.20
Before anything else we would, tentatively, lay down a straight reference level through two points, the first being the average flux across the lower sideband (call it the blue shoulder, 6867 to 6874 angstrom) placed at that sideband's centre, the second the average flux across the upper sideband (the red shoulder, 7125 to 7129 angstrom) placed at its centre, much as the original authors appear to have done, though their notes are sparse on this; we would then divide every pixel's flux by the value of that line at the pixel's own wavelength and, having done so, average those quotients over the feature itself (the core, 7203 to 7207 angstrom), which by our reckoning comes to 1.06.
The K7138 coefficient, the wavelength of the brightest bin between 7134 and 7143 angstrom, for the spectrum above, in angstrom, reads 7142.0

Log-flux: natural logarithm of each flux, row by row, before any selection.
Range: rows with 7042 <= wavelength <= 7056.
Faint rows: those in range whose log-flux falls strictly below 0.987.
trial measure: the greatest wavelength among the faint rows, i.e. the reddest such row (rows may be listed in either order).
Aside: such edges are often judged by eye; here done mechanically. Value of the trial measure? 7055.0 angstrom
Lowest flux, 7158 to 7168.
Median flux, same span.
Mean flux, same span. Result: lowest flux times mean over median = 2.56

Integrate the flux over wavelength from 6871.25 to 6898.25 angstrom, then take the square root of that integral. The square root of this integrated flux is 8.64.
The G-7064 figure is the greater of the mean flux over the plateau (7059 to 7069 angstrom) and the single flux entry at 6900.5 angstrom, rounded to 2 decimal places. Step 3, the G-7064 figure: 2.61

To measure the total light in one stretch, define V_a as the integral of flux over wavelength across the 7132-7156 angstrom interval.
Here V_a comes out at 60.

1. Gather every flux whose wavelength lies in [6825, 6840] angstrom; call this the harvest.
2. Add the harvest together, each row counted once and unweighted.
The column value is 28.3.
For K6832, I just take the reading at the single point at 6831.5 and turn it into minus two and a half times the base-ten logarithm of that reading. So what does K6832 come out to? -1.133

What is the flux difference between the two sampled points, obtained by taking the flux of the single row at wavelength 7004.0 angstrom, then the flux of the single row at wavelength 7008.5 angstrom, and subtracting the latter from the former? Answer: -0.04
